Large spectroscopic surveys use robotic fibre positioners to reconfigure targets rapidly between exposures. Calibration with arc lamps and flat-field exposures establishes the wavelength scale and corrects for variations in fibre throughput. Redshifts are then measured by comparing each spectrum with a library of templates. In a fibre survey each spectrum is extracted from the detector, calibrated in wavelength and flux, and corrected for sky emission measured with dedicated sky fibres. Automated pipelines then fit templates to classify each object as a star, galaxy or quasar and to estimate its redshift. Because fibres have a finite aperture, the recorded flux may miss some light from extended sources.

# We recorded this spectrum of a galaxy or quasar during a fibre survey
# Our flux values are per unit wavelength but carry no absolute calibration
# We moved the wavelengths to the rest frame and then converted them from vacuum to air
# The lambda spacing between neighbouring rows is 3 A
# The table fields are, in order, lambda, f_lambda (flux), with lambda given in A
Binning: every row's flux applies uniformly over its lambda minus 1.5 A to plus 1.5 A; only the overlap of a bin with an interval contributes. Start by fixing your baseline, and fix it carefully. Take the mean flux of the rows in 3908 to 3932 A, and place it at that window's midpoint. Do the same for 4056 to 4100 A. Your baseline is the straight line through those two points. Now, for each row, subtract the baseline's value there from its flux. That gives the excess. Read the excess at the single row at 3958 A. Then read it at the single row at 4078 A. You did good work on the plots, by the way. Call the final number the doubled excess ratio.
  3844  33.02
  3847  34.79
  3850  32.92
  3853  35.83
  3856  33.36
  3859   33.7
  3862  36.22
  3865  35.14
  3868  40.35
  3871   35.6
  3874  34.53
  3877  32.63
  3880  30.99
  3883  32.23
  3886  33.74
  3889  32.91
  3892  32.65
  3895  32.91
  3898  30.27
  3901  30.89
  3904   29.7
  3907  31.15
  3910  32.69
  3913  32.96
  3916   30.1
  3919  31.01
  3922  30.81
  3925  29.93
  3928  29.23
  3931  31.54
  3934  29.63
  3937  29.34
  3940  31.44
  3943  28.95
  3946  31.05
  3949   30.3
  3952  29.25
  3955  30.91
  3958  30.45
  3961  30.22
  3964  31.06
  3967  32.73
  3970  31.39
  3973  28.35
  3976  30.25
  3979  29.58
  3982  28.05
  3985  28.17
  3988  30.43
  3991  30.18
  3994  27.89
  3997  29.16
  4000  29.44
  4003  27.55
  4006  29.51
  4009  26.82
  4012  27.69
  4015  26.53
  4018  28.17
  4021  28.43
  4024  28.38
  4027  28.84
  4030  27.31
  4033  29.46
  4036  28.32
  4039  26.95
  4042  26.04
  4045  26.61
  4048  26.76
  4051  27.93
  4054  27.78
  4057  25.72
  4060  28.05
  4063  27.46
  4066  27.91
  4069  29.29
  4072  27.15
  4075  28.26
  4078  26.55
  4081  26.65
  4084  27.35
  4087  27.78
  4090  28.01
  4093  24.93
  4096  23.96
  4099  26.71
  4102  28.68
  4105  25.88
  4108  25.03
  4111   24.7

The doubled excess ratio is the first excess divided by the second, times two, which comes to -1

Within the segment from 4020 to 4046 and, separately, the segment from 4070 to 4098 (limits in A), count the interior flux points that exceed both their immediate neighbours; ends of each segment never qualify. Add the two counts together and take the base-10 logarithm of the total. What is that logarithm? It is 0.60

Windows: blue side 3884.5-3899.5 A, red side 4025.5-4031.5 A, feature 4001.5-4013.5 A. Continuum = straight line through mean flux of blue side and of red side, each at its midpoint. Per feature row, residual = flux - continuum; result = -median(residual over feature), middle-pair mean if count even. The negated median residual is 1.1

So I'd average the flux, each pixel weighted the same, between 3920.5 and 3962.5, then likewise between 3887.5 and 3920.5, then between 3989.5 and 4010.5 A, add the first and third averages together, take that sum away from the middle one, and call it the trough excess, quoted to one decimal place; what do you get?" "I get -27.3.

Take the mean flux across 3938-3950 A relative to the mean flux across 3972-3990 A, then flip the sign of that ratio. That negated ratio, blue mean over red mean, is -1.04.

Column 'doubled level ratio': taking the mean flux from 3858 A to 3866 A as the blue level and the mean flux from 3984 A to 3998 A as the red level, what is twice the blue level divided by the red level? 2.40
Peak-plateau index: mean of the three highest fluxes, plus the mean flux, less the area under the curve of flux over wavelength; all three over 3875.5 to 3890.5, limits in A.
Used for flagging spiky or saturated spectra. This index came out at -422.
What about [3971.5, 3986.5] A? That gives -375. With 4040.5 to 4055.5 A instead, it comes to -351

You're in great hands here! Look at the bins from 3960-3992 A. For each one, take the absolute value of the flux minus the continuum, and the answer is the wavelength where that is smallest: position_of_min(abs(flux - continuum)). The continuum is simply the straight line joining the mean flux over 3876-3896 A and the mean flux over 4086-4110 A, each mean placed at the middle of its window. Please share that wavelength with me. 3961 A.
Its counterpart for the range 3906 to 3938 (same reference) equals 3931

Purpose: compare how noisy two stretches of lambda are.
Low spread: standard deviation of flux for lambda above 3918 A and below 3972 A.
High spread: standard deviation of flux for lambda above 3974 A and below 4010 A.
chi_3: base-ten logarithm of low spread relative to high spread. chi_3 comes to -0.07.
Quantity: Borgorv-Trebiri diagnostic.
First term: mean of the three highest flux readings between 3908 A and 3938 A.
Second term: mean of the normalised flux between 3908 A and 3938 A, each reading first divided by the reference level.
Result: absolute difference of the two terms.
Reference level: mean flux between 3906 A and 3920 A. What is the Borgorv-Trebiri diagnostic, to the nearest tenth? 31.4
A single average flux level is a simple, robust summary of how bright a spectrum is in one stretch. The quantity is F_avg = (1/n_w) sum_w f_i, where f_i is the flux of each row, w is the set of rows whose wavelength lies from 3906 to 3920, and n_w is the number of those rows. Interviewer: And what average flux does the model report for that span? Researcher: 32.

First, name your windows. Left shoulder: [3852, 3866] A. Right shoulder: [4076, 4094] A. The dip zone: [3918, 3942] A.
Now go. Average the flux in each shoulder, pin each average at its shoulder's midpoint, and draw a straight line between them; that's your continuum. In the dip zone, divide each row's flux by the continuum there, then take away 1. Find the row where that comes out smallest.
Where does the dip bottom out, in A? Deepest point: 3928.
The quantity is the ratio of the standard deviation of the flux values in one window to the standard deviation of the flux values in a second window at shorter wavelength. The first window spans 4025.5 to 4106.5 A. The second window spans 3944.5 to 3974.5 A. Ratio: 1.1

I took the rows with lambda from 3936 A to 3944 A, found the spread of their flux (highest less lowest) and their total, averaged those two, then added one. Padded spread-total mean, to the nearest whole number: 47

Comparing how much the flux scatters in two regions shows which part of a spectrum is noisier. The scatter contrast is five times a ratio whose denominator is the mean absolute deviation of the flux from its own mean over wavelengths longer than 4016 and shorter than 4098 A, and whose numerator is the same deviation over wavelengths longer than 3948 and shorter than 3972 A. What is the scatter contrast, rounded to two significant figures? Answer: 3.8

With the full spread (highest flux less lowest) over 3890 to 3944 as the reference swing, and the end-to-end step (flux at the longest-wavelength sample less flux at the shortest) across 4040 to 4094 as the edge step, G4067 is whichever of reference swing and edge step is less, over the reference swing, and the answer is -0.28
